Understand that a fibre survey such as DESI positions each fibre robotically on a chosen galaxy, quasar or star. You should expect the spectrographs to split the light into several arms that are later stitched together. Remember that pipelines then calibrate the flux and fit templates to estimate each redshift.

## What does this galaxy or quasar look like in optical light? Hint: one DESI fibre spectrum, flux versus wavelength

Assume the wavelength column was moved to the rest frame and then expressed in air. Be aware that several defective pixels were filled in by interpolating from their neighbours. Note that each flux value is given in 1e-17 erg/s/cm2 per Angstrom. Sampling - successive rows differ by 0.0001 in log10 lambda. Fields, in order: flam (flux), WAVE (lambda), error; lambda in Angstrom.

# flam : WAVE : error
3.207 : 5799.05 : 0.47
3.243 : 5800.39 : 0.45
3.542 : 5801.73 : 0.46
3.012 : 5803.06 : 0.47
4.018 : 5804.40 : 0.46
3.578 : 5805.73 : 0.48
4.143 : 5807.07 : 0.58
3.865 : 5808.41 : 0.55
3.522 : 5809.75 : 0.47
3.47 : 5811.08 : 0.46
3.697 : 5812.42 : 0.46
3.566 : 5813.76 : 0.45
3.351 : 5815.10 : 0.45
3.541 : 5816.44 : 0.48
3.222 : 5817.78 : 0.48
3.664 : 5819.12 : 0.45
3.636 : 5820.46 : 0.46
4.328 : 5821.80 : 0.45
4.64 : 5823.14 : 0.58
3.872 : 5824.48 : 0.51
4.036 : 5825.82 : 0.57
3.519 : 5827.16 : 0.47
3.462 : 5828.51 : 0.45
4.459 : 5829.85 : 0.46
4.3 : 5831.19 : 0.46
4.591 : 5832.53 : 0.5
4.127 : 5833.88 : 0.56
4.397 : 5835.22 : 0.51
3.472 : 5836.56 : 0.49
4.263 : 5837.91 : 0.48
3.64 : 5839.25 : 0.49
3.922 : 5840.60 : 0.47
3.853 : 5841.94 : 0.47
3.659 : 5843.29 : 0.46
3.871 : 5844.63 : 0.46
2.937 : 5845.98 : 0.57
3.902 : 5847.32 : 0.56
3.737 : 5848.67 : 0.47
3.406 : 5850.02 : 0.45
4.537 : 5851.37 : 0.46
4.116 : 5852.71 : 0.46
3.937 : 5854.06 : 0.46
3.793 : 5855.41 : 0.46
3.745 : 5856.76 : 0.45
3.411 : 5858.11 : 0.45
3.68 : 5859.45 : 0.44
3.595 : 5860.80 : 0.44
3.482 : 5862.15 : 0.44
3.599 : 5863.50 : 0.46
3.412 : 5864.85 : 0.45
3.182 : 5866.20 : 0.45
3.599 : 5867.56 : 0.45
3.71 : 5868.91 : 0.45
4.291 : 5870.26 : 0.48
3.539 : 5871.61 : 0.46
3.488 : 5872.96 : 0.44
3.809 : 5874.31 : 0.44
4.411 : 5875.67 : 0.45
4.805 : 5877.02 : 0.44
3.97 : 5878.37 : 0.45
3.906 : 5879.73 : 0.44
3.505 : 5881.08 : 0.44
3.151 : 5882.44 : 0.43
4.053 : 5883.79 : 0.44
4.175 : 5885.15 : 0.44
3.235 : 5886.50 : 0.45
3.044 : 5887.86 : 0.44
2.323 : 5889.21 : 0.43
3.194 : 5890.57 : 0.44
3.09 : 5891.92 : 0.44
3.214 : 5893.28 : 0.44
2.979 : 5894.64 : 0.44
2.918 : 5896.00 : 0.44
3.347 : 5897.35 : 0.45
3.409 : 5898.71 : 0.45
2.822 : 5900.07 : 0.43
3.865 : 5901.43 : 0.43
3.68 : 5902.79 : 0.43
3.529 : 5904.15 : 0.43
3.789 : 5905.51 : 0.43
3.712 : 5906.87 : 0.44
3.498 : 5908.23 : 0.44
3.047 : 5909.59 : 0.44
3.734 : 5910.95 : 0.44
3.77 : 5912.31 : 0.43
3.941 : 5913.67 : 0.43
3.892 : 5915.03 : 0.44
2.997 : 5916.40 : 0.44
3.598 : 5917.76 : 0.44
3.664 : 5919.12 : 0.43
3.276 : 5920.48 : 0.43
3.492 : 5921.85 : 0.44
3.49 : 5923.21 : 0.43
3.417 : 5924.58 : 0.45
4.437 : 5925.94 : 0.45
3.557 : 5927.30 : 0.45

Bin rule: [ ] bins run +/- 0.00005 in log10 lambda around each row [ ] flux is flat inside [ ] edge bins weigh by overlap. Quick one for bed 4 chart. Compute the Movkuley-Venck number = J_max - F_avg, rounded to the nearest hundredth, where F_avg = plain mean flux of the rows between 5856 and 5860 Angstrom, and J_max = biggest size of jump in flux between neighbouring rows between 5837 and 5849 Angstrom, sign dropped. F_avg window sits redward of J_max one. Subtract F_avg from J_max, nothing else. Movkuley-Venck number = -2.65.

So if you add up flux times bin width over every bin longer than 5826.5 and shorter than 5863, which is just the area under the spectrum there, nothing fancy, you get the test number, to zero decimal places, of 140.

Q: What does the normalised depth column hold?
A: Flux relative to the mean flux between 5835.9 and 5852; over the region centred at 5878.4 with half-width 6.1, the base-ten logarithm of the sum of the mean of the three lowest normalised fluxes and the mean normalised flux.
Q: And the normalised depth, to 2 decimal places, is 0.29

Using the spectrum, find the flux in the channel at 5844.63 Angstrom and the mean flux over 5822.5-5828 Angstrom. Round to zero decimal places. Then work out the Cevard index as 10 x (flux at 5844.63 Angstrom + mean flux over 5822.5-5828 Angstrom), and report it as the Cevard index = 79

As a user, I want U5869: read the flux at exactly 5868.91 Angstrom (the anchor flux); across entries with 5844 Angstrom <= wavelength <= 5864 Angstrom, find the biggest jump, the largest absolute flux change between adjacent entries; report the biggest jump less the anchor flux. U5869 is -2.58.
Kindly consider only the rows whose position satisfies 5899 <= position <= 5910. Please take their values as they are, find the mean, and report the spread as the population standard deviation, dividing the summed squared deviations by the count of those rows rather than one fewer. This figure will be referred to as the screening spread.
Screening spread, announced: 0.35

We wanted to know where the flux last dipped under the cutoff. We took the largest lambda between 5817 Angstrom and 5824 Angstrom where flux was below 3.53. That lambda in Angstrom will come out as 5817.78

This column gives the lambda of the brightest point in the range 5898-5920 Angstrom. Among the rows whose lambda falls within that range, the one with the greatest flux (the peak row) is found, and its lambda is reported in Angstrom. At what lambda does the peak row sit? 5913.67 Angstrom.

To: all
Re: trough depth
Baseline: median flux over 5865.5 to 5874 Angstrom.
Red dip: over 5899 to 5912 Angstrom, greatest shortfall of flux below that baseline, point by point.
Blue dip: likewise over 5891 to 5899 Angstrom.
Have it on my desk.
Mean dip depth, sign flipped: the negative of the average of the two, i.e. -0.7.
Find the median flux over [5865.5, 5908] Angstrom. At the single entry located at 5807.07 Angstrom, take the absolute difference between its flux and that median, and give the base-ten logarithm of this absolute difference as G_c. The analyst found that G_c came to -0.21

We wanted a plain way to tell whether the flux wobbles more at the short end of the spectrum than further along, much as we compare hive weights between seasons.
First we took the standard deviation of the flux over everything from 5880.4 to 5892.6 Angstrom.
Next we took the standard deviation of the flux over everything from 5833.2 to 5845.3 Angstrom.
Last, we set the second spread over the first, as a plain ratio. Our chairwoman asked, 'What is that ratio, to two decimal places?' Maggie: 0.55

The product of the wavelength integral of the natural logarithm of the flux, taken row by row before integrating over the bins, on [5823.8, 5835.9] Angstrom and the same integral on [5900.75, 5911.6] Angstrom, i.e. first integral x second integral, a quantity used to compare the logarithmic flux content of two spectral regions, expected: 236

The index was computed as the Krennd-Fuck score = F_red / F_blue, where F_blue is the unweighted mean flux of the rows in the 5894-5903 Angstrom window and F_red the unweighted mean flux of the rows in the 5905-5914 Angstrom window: 1.11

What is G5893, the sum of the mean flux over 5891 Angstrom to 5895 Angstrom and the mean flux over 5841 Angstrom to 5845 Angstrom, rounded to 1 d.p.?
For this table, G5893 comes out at 6.9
